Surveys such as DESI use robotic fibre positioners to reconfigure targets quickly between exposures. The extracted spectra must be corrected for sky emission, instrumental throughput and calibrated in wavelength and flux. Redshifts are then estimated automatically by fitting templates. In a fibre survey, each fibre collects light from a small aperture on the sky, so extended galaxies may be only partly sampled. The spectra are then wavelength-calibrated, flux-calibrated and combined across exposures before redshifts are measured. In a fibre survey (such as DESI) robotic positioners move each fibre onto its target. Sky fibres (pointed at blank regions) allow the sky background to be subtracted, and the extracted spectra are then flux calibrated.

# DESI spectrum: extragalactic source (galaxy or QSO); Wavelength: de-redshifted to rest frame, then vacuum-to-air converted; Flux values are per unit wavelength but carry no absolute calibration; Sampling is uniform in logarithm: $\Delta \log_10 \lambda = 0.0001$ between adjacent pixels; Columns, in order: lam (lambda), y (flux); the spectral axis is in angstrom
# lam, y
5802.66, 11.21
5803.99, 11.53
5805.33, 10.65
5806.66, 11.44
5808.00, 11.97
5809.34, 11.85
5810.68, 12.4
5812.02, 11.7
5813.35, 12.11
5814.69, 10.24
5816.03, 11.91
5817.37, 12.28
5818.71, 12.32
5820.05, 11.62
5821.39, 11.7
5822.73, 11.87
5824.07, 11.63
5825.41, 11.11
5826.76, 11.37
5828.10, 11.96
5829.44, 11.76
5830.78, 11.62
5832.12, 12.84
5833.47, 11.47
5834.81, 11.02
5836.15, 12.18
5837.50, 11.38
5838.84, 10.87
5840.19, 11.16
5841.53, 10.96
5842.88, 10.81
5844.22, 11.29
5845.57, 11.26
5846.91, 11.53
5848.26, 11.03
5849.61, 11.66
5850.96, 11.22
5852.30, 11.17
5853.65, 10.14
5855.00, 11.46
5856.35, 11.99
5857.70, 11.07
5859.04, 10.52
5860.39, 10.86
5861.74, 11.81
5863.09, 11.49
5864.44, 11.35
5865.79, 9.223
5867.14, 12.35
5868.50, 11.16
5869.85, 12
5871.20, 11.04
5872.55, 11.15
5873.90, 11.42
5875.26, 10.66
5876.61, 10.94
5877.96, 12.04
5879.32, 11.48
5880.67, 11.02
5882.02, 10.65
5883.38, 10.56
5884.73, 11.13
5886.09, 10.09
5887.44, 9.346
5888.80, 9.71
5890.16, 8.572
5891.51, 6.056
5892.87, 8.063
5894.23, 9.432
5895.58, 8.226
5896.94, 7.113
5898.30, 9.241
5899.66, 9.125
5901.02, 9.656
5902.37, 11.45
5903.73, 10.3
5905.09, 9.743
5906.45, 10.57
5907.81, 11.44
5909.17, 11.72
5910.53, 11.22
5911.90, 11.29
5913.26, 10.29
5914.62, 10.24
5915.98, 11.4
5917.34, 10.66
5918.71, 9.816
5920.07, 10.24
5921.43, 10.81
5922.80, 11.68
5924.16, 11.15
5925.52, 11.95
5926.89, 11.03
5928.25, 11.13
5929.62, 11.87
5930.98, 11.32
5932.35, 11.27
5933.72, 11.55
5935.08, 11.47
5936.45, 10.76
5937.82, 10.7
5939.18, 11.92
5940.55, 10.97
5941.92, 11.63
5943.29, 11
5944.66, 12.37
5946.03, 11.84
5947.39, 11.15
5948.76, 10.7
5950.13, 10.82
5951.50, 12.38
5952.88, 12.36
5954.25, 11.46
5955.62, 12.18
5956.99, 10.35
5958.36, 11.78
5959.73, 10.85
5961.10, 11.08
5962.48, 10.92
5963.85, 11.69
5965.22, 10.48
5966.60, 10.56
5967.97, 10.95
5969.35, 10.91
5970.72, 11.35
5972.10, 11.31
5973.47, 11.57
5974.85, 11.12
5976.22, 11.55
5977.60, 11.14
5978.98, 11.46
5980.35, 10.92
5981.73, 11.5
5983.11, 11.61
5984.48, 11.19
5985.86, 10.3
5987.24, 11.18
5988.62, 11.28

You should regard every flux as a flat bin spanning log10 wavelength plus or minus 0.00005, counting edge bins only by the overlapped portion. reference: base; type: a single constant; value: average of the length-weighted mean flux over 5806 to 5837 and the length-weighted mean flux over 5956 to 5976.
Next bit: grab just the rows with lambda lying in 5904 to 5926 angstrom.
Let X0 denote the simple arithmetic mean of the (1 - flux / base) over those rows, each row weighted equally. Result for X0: 0.047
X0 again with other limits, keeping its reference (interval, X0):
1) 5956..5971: 0.038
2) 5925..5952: 0.003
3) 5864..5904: 0.111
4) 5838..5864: 0.022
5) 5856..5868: 0.021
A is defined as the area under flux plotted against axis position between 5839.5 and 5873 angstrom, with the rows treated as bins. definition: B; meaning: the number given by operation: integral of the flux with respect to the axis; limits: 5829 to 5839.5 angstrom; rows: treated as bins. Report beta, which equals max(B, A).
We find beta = 375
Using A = 375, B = 122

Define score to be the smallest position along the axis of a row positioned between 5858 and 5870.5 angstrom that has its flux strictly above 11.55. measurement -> 5861.74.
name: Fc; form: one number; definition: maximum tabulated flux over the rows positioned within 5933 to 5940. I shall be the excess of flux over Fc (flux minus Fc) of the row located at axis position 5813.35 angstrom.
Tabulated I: 0.2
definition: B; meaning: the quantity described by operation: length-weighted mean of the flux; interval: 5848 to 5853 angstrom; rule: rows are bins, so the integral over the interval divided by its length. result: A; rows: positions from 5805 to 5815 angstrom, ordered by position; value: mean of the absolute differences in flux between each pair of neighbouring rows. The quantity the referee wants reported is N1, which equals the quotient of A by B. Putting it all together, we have 0.063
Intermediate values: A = 0.71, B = 11.3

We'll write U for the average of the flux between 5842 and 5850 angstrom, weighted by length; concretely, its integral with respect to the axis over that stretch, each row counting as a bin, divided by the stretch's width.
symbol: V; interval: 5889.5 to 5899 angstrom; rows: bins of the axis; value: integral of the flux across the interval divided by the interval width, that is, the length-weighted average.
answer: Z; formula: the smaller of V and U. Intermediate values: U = 11.2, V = 8.10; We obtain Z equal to 8.1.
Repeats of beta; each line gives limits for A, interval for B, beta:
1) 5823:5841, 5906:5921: 208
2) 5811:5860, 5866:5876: 561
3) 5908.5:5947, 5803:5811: 431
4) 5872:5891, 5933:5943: 201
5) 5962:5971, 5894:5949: 593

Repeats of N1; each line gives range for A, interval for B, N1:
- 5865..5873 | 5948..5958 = 0.109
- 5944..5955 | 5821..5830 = 0.052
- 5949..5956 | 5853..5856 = 0.073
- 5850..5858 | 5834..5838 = 0.067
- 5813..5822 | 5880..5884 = 0.073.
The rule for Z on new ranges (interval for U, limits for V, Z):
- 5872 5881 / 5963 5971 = 11.0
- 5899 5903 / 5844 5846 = 10.1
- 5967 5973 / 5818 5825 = 11.1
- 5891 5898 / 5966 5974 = 7.9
